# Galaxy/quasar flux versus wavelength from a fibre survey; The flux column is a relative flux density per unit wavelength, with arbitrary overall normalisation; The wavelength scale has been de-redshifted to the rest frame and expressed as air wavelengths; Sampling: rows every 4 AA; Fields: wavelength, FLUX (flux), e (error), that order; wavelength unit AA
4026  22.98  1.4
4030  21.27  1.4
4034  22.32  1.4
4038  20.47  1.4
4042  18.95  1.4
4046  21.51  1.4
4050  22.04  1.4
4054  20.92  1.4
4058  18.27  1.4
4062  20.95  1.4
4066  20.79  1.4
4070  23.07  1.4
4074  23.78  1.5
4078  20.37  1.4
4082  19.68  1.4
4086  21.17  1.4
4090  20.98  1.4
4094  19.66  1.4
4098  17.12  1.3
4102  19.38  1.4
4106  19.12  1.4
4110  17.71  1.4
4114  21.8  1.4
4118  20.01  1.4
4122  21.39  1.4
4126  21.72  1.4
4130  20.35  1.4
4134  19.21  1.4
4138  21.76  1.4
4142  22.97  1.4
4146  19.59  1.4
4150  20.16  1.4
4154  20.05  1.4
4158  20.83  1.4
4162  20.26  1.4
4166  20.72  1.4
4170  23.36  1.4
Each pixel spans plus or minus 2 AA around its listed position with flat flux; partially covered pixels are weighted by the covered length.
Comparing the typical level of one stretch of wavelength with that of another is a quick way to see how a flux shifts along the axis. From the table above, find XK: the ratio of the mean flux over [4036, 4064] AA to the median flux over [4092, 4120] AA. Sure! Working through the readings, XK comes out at 1.05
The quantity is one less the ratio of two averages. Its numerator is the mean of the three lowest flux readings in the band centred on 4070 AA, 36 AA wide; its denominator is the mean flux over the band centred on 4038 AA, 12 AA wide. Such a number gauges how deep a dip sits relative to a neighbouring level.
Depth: 0.055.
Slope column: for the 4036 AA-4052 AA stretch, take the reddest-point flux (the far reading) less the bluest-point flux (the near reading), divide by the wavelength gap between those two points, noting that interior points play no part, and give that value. 0.13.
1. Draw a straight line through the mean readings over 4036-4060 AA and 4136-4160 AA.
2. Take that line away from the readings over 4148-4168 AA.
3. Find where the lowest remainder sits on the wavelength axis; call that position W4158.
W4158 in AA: 4154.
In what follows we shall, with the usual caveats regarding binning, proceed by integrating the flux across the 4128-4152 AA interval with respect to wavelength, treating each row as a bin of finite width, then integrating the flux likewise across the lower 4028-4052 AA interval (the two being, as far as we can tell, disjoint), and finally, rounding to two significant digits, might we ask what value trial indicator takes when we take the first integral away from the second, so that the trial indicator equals 10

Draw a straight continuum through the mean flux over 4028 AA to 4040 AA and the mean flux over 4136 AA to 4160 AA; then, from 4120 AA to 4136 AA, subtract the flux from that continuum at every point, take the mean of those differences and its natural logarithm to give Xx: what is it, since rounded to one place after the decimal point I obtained -1.2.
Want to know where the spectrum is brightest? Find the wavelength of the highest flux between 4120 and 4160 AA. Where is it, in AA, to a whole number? 4142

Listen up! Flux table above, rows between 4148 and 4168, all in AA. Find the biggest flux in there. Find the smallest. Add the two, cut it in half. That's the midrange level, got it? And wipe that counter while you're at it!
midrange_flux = 20.4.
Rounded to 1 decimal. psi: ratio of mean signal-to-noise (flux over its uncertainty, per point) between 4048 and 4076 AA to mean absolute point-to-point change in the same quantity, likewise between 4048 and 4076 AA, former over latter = 13.0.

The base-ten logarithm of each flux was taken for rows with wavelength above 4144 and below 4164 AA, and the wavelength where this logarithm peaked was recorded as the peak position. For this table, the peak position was 4158 AA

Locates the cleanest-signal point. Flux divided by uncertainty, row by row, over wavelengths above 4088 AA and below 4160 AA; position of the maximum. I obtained 4142 AA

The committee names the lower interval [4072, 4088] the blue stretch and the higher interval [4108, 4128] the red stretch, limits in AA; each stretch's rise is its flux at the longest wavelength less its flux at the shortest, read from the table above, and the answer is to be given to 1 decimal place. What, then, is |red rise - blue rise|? 6.6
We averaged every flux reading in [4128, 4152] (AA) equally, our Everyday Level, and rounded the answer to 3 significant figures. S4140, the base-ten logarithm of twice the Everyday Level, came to 1.62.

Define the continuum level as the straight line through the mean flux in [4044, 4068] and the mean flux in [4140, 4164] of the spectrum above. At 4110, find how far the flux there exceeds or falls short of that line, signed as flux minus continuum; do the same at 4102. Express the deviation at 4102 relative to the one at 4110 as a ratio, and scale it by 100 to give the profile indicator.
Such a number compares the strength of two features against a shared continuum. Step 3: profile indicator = 44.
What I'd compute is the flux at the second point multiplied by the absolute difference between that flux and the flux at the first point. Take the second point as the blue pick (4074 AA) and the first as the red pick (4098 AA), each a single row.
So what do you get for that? 158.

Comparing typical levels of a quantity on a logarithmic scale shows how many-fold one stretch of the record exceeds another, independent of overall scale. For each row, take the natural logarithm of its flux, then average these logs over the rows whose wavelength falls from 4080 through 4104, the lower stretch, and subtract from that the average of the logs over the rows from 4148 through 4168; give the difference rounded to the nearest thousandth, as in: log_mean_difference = -0.039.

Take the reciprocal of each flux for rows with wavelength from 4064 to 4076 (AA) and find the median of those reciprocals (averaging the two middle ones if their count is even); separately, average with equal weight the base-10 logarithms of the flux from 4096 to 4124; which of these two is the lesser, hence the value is 0.0433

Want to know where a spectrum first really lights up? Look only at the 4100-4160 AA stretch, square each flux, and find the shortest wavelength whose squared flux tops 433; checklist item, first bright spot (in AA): 4114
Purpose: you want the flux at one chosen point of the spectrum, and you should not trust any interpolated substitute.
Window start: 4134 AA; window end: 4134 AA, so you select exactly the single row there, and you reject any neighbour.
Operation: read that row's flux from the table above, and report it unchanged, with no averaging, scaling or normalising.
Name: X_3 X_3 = 19.21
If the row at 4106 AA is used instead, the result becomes 19.12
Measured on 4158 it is 20.83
